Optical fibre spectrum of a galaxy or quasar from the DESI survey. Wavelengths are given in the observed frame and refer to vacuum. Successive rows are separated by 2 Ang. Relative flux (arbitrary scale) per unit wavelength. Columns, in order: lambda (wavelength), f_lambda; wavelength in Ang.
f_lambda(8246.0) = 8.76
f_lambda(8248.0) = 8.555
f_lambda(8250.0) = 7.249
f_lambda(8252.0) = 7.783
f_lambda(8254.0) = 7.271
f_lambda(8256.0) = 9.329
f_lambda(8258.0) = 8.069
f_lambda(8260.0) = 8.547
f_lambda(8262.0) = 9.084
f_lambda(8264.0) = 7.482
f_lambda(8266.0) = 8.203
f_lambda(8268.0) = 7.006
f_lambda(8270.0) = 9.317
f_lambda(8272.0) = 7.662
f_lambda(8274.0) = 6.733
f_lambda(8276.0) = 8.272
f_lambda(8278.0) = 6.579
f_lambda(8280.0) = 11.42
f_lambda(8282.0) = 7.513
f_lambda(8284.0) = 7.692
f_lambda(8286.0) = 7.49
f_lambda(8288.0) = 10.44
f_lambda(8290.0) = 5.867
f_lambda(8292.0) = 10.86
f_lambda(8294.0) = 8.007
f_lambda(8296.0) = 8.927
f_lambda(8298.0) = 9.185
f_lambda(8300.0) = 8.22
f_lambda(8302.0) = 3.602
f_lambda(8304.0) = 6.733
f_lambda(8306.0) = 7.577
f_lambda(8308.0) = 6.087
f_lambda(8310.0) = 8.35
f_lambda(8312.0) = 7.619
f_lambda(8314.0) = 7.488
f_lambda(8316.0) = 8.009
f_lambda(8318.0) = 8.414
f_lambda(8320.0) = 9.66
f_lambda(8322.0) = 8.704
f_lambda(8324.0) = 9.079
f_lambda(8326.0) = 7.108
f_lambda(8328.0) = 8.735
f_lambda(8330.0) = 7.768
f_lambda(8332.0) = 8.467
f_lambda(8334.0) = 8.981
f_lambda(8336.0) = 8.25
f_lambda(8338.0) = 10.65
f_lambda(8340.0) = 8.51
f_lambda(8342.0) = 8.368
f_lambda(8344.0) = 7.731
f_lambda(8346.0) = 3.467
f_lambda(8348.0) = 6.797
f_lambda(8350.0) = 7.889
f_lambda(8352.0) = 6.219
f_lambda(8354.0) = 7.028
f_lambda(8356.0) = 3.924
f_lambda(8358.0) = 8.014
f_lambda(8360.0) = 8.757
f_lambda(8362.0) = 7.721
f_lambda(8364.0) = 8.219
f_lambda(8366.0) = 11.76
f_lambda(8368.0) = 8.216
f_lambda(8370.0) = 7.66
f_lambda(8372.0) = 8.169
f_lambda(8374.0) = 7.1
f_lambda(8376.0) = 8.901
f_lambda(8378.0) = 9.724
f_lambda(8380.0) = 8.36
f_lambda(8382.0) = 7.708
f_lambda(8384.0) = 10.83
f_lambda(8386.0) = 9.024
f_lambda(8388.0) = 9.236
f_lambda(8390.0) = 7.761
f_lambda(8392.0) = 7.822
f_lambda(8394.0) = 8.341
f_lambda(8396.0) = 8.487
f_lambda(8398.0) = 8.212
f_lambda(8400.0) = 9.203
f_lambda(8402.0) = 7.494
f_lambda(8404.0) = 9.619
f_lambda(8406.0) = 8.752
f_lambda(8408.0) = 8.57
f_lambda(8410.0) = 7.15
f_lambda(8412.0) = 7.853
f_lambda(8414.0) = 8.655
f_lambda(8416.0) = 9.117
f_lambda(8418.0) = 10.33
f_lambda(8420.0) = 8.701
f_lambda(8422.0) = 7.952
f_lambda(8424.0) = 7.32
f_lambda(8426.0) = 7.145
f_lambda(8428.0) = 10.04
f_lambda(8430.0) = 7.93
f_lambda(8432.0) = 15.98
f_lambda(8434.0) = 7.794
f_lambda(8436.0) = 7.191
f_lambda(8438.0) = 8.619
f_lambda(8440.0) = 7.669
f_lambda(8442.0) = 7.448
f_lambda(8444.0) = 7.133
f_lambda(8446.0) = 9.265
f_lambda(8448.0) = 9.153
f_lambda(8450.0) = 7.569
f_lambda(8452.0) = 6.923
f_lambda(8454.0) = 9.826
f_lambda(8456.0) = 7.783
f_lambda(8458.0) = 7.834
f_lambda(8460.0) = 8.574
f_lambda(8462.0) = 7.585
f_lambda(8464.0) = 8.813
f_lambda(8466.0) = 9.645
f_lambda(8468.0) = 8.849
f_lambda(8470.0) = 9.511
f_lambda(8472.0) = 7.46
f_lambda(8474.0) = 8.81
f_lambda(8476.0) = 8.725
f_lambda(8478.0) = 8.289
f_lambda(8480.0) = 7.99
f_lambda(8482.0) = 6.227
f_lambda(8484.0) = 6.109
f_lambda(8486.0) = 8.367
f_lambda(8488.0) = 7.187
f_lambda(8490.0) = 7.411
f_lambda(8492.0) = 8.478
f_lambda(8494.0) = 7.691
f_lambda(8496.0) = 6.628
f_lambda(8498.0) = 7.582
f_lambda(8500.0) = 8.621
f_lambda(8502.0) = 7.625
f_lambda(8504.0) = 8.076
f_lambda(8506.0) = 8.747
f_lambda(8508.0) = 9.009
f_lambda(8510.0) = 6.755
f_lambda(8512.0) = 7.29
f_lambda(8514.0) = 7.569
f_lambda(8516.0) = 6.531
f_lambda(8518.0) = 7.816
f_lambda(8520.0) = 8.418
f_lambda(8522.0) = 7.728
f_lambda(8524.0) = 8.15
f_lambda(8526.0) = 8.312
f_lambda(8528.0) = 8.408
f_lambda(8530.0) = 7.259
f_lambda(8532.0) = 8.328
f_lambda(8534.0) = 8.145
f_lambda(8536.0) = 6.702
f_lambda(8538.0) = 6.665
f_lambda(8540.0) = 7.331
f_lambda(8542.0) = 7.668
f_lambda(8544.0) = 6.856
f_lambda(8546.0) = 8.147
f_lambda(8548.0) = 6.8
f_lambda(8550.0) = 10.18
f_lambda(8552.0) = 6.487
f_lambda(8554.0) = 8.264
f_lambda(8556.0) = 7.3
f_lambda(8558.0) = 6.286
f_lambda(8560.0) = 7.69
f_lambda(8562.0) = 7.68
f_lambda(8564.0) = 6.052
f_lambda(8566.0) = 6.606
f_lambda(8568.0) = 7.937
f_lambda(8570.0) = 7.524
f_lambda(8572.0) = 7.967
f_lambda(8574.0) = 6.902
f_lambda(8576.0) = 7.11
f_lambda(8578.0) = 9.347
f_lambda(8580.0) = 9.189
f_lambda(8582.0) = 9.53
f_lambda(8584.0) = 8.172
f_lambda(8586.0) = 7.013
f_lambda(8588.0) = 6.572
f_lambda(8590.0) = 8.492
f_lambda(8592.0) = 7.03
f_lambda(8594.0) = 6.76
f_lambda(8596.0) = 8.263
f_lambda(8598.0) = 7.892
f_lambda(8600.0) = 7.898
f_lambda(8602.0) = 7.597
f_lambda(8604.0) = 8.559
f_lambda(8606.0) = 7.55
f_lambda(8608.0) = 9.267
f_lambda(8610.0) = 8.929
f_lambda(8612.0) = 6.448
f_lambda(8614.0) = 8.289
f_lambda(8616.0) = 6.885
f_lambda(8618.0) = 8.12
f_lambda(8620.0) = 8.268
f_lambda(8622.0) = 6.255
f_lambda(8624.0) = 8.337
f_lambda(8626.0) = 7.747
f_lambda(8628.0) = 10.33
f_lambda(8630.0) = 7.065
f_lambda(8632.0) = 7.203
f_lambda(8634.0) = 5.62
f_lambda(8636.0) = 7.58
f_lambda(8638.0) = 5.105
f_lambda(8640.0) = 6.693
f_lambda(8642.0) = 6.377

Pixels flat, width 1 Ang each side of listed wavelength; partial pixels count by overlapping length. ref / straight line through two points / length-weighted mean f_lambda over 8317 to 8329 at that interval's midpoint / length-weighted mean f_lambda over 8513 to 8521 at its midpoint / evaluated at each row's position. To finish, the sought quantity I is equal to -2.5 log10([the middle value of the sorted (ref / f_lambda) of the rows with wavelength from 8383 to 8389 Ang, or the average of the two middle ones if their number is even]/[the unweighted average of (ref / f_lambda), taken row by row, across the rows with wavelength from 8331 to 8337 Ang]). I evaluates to 0.12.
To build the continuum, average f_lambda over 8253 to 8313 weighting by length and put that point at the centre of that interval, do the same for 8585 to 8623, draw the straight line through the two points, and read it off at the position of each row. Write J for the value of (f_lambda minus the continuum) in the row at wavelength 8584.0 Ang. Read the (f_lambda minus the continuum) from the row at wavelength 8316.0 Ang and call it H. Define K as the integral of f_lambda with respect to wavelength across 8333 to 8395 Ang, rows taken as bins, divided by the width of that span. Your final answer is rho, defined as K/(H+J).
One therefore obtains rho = 15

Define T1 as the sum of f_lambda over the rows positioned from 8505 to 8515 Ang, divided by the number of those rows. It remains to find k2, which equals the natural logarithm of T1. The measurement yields 2.06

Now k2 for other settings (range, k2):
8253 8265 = 2.12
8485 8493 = 2.06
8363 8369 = 2.24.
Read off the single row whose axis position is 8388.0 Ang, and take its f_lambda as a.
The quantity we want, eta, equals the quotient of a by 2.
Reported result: 4.62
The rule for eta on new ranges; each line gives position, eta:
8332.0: 4.23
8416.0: 4.56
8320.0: 4.83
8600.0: 3.95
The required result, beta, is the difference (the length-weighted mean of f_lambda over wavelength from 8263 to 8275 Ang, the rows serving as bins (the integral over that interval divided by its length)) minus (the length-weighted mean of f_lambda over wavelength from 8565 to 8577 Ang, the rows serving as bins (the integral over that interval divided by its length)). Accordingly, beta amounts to 0.4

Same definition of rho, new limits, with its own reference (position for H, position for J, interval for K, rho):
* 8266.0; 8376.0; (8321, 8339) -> 7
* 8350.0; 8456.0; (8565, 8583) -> -135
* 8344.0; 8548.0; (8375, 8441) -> -8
